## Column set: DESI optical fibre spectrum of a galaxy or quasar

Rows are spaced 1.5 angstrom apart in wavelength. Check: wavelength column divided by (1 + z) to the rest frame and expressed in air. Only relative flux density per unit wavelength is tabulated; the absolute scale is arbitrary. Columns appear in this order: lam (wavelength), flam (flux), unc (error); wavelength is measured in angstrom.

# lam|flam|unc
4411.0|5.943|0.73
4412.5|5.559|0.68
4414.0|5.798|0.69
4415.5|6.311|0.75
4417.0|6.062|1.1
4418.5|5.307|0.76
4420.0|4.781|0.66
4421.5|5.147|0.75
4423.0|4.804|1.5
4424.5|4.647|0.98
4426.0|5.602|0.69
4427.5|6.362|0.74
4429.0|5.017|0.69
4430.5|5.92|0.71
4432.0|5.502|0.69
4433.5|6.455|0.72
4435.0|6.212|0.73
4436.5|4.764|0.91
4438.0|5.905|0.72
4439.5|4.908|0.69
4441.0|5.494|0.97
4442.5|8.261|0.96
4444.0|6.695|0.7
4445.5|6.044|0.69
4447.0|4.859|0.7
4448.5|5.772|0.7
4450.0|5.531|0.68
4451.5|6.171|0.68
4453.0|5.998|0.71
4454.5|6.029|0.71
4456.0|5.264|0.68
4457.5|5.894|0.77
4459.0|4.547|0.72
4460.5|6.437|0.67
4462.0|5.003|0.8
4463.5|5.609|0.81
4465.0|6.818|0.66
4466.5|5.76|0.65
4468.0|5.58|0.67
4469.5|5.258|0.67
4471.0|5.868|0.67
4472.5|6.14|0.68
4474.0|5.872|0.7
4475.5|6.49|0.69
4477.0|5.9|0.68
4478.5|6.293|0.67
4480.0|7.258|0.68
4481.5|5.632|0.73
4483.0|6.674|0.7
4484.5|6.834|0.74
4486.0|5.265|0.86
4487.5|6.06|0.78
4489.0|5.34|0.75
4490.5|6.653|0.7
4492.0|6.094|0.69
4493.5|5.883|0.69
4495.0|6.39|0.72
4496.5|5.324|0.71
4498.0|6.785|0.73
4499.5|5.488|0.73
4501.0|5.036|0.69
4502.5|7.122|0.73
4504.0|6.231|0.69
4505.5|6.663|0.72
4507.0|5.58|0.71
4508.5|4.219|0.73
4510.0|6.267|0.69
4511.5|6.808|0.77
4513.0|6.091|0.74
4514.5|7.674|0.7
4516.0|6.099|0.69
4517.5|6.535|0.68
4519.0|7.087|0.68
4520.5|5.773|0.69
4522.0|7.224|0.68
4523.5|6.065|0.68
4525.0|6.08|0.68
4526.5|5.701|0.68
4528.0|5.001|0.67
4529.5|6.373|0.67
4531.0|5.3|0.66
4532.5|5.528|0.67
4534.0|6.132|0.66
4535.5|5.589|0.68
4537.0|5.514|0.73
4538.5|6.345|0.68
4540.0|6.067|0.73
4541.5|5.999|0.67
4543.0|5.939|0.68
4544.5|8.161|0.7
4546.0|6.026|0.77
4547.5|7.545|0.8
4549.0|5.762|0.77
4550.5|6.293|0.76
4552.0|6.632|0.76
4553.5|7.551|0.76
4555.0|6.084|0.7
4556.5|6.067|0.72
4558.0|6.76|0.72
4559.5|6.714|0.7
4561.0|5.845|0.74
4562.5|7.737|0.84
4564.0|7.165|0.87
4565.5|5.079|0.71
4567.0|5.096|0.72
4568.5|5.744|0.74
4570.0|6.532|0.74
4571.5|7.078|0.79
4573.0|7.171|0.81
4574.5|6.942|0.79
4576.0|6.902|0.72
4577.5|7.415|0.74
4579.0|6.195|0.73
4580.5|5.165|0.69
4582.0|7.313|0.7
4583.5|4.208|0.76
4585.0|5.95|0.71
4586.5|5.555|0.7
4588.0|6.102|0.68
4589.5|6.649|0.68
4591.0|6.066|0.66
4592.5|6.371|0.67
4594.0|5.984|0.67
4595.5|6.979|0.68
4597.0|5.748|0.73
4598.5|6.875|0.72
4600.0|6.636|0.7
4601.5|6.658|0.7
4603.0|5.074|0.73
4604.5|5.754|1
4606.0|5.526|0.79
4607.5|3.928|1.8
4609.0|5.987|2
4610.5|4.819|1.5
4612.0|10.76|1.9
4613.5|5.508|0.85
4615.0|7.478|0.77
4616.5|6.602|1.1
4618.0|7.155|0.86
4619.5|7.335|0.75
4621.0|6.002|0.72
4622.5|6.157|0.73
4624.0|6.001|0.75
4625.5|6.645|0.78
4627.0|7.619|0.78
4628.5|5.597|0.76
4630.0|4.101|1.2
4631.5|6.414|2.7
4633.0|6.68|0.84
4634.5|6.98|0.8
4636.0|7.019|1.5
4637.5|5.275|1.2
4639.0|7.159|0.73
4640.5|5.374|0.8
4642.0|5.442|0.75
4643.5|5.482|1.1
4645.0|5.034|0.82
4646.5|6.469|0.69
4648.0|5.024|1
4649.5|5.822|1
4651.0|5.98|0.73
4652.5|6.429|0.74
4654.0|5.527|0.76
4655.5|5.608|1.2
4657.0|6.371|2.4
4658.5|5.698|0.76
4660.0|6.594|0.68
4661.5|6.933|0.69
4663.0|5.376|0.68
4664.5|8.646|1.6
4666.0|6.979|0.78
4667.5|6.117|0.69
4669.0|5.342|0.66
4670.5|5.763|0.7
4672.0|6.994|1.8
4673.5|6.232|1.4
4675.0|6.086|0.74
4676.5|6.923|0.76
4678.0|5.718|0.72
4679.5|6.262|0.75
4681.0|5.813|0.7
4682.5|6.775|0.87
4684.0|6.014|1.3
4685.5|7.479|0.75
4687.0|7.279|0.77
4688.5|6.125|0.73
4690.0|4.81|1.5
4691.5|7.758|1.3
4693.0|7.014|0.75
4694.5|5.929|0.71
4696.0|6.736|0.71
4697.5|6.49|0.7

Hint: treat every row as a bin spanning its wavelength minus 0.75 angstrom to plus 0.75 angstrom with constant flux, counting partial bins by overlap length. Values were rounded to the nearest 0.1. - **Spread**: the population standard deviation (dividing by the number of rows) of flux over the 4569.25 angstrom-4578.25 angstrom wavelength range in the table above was 0.3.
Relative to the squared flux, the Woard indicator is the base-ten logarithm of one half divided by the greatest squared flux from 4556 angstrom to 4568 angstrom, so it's -2.08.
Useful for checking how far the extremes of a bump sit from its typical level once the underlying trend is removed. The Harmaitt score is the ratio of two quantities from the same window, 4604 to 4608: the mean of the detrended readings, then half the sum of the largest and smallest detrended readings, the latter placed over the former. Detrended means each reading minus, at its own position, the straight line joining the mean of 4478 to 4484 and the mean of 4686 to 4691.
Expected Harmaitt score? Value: 1.2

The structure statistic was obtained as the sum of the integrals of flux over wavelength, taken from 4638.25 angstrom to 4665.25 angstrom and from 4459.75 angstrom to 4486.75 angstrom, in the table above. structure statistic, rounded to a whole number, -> 326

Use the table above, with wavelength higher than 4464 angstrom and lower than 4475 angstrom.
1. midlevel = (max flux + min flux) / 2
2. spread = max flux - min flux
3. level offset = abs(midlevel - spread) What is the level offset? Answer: 4.5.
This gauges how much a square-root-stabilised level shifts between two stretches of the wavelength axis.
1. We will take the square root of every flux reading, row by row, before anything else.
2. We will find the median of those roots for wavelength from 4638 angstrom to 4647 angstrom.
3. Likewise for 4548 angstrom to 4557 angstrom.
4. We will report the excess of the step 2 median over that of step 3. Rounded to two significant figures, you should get -0.15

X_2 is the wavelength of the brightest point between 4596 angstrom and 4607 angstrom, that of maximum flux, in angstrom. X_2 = 4598.5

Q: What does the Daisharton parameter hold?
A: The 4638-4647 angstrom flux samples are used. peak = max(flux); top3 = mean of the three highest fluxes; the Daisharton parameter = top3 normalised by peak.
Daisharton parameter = 0.89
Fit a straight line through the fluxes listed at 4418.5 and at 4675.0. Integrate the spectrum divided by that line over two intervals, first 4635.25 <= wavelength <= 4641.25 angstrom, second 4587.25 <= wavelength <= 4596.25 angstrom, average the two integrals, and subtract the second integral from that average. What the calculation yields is -1.79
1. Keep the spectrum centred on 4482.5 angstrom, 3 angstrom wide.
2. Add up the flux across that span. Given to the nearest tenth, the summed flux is 12.3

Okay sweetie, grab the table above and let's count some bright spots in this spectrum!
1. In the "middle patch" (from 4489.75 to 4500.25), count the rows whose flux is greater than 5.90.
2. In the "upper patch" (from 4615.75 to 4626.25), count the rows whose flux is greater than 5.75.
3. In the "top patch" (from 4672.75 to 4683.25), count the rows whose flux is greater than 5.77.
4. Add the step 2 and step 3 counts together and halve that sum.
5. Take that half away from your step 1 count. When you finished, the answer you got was -2.5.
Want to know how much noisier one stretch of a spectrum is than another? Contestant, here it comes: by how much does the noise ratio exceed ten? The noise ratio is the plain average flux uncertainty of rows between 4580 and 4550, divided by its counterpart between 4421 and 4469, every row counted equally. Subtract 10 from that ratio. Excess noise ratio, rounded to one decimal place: -9.0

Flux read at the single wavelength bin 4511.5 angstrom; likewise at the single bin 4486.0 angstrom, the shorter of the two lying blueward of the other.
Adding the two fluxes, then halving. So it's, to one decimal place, 6.0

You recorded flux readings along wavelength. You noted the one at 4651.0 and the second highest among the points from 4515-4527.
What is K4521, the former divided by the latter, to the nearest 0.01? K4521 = 0.84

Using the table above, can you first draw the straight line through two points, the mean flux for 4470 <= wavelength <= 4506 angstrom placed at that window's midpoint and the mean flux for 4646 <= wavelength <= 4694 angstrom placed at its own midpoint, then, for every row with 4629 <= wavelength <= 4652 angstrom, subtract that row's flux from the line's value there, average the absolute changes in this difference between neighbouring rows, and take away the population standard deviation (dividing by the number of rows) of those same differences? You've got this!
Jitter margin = 0.050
